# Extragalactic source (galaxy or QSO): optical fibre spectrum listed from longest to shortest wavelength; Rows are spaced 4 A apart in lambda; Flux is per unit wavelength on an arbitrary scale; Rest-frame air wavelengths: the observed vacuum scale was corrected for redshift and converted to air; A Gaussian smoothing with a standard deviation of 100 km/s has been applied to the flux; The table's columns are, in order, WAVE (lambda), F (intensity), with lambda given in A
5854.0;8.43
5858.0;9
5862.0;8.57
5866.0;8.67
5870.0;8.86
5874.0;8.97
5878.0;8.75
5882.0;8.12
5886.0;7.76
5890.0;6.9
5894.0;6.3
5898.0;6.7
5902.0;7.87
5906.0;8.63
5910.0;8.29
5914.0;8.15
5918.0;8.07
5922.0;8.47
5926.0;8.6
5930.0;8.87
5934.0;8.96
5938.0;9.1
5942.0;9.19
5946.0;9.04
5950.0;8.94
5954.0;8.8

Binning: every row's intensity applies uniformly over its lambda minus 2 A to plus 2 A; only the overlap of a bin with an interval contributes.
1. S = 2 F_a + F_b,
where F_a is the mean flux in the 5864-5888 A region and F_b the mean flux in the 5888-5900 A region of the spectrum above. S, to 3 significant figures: 23.7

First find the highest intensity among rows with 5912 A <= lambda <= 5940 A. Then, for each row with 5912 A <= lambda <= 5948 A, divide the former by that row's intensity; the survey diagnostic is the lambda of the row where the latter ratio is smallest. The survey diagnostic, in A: 5942.0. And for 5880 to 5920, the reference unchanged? 5906.0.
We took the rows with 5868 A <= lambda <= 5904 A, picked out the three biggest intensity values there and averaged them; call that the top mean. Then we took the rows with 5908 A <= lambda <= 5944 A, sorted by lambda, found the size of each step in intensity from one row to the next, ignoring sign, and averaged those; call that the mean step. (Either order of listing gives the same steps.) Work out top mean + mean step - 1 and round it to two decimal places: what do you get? 8.03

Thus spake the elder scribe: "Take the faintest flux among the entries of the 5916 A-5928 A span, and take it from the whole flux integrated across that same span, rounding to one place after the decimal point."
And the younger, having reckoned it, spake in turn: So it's 92.5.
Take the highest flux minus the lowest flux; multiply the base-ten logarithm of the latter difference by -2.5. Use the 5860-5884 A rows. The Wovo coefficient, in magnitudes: 0.18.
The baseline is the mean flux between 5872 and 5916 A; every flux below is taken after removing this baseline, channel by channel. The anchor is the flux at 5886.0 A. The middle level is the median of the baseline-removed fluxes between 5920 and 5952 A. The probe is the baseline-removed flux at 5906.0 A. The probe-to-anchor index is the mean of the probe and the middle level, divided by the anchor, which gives -9.5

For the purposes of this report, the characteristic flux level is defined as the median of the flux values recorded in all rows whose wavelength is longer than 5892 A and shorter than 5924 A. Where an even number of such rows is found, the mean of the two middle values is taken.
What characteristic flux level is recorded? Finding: 8.1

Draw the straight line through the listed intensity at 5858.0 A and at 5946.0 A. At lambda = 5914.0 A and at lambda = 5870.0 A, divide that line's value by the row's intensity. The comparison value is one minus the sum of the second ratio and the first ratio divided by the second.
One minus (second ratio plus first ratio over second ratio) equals -1.11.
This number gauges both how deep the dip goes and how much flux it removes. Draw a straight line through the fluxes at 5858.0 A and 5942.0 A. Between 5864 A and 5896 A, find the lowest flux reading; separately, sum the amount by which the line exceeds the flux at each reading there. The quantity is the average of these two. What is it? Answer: 7.2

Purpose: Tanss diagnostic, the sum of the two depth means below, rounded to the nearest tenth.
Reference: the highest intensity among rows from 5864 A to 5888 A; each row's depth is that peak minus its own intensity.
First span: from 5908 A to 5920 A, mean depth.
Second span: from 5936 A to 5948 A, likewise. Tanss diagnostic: 0.7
